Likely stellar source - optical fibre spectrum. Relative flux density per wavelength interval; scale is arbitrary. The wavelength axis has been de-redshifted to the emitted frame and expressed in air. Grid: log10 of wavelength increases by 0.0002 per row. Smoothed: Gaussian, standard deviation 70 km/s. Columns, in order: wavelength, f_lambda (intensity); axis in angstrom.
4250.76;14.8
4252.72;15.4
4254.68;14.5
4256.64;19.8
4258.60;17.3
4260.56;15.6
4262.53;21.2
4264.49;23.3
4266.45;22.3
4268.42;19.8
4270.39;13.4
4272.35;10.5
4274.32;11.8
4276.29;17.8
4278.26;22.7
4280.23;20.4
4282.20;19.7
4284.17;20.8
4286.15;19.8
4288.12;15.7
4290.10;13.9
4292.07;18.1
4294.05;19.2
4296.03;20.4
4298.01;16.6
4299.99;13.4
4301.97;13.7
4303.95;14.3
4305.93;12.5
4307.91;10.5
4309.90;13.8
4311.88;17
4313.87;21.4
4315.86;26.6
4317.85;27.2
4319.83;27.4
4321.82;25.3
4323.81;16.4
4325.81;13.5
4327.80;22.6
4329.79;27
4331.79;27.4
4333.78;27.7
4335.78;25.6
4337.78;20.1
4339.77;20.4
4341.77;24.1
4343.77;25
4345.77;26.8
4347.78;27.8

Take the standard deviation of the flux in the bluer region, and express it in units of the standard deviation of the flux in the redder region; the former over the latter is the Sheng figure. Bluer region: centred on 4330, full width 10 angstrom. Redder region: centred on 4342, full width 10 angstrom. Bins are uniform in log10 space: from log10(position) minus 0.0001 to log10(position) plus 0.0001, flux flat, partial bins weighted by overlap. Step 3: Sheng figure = 2.1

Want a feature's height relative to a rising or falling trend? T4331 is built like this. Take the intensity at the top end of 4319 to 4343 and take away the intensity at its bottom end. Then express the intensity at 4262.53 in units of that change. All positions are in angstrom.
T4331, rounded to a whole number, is -6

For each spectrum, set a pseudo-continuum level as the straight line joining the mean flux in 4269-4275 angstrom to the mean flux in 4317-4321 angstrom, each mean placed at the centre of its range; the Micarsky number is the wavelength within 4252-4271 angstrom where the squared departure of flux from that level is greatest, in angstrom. 4264.49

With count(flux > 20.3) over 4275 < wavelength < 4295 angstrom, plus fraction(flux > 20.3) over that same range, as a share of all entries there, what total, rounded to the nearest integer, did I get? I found 3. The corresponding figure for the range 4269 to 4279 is 1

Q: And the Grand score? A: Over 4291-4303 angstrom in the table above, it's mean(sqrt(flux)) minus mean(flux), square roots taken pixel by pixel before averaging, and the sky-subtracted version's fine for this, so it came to -12.8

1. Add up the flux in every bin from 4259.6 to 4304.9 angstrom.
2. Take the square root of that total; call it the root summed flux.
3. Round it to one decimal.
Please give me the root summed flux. 20.1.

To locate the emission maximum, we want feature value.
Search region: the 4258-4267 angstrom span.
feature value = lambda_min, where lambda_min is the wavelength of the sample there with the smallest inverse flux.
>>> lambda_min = 4264.49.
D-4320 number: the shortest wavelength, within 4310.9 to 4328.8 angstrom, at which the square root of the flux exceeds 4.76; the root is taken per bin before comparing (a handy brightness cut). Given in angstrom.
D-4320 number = 4315.86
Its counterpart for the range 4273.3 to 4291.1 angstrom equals 4278.26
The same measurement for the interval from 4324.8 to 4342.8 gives 4329.79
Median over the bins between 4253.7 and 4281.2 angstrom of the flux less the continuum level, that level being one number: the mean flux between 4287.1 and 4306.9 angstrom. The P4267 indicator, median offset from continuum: 3.0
